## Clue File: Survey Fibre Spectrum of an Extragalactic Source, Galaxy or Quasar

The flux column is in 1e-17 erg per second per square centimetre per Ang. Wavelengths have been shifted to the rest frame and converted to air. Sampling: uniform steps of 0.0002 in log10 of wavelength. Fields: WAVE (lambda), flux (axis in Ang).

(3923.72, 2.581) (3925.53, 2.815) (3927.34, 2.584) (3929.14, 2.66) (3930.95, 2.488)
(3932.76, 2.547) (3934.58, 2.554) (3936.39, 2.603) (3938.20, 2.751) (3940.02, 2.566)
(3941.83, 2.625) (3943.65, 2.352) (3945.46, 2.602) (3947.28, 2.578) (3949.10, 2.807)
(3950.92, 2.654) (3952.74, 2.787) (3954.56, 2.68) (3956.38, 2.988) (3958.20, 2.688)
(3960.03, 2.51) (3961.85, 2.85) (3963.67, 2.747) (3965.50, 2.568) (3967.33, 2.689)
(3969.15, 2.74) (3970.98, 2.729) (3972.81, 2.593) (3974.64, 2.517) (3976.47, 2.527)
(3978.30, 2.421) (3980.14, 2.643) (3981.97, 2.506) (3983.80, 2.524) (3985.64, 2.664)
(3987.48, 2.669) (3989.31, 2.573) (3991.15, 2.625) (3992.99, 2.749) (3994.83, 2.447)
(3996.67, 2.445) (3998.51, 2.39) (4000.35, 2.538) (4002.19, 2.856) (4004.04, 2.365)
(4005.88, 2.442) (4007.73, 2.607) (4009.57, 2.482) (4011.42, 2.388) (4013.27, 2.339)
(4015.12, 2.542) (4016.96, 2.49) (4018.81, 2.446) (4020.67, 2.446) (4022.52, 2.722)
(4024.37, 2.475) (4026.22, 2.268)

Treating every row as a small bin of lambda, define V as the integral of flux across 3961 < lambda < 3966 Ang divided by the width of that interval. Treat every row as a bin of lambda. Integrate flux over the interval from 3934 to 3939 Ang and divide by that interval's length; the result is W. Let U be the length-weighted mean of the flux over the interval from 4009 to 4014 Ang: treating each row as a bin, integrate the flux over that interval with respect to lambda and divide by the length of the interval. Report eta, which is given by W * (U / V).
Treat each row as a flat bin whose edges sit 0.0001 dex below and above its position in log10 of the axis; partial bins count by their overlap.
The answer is 2.32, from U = 2.40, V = 2.73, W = 2.64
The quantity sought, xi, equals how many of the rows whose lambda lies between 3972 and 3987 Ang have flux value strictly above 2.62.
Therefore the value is 2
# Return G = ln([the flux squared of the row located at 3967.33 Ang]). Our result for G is 1.98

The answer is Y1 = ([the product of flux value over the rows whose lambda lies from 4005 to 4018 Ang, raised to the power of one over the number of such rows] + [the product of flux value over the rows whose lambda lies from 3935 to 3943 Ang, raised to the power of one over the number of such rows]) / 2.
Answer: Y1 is 2.55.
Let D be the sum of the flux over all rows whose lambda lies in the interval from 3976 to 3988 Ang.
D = 18.0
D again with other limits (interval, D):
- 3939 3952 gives 18.2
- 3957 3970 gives 18.8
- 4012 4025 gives 17.5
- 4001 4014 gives 17.5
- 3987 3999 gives 17.9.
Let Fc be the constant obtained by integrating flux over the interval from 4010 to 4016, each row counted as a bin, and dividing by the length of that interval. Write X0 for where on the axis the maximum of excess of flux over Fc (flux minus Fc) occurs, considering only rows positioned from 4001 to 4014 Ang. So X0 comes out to 4002.19 Ang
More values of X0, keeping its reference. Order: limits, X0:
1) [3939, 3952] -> 3949.10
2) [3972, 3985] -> 3980.14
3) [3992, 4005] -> 4002.19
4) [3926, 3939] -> 3938.20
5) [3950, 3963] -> 3956.38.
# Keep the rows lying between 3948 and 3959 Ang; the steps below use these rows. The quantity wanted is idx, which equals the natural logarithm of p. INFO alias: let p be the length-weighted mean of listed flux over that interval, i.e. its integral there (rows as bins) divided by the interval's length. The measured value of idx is 1.02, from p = 2.77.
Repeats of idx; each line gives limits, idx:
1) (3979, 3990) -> 0.95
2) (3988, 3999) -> 0.94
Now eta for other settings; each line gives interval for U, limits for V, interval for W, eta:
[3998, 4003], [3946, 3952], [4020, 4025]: 2.50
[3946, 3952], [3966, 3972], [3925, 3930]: 2.65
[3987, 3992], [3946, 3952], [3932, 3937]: 2.51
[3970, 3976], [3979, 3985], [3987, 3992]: 2.67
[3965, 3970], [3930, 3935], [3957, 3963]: 2.86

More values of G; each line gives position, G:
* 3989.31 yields 1.89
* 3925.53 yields 2.07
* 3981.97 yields 1.84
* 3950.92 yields 1.95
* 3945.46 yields 1.91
